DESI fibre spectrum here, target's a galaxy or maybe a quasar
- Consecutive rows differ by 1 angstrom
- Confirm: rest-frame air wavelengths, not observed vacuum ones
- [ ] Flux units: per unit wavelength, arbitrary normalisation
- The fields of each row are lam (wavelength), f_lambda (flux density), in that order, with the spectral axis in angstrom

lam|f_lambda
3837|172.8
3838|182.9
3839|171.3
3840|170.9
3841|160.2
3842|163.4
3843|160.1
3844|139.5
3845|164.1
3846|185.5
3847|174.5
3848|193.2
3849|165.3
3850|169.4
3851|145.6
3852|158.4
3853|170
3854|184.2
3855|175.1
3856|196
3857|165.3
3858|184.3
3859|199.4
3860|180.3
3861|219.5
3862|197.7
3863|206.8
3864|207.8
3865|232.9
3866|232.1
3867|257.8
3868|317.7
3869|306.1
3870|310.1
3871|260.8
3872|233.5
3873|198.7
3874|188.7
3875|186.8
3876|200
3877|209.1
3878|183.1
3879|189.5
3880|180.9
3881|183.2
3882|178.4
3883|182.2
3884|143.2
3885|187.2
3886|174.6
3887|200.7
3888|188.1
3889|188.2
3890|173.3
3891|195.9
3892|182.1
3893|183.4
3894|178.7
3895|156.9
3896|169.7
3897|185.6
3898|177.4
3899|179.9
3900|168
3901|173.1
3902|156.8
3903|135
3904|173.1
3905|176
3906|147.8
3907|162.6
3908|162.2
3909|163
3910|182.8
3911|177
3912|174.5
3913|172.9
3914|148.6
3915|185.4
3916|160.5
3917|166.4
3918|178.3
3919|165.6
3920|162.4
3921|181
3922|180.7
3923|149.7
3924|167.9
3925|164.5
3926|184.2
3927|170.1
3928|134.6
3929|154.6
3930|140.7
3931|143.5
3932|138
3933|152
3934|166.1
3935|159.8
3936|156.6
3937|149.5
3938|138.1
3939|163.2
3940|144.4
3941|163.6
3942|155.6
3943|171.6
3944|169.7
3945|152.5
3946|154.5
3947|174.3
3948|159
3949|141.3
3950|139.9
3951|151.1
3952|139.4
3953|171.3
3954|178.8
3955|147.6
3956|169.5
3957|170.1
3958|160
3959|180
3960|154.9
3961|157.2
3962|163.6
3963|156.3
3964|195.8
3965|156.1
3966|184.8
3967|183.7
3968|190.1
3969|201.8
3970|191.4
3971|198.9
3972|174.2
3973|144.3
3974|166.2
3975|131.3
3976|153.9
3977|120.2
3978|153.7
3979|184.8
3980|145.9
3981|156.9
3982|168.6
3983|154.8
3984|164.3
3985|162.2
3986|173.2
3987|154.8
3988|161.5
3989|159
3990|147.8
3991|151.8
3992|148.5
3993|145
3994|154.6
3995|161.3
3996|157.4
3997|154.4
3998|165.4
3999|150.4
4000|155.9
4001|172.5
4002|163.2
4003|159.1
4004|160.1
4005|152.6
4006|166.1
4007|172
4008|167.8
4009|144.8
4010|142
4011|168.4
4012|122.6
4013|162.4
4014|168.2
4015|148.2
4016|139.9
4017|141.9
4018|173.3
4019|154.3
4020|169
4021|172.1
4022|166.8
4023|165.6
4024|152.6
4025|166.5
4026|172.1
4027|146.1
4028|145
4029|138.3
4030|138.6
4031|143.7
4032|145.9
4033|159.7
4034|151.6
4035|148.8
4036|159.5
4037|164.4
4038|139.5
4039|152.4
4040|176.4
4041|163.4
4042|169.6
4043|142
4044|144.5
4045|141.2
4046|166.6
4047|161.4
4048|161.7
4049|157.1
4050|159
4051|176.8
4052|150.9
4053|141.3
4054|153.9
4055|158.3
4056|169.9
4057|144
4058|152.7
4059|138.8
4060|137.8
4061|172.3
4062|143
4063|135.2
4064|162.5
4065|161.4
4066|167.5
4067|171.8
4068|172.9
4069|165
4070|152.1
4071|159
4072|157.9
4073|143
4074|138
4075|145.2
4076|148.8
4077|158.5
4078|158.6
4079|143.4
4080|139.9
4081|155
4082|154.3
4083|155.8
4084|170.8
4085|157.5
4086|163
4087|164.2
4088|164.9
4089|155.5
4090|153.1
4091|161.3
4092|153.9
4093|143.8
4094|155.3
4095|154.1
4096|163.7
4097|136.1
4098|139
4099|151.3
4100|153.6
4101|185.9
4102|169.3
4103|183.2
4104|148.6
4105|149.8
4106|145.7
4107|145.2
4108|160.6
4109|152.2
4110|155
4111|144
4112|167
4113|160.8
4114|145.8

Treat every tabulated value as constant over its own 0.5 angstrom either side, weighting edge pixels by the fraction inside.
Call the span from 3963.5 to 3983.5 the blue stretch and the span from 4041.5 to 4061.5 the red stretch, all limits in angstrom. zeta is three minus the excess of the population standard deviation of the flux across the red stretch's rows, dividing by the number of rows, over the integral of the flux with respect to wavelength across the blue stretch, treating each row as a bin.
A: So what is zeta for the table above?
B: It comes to 3349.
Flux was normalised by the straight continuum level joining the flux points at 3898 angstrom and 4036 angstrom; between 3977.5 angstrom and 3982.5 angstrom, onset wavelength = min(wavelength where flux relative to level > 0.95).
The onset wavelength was 3979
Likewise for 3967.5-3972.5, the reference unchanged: 3968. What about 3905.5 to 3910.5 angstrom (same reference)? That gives 3910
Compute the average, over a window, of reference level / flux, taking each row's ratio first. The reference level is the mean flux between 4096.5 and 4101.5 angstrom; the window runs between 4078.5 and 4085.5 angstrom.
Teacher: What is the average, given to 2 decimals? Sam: 1.00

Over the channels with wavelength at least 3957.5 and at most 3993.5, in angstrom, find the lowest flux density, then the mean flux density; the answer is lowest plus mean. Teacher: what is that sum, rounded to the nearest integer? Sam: 284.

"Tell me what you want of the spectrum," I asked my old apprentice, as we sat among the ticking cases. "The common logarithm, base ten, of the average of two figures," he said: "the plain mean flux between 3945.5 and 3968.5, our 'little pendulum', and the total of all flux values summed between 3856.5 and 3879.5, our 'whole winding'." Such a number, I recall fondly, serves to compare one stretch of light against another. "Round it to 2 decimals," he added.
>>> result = 3.42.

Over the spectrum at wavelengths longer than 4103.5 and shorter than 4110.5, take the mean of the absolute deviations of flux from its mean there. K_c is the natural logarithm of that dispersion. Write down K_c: 1.44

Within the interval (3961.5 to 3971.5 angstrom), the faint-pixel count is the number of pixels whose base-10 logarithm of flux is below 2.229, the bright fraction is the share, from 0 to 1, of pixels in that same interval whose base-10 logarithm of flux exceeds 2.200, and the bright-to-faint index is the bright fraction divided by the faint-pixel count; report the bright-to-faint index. 0.27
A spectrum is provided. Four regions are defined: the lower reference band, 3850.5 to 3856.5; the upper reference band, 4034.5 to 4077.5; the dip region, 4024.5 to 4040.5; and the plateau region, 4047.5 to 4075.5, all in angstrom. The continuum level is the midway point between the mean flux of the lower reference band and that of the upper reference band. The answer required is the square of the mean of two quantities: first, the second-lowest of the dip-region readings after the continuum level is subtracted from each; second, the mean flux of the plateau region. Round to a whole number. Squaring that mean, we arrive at 4251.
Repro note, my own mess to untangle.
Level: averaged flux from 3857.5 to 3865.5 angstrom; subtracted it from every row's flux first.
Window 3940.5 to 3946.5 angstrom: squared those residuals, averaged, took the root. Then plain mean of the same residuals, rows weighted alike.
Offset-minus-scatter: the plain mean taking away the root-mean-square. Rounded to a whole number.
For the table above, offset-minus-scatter -85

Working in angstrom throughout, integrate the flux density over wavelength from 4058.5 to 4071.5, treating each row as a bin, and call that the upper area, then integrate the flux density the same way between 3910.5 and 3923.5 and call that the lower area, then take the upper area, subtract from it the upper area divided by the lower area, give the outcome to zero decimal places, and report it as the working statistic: 2038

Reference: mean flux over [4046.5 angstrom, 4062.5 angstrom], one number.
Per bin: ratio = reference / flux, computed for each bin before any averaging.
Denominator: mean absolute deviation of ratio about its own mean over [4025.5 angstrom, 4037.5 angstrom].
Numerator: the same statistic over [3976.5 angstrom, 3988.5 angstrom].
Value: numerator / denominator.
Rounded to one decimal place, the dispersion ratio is 1.2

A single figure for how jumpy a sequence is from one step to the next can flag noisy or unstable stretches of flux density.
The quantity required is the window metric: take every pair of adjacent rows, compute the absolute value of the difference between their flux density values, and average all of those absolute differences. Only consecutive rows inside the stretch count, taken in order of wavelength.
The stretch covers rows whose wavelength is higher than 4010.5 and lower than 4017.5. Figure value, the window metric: 20.3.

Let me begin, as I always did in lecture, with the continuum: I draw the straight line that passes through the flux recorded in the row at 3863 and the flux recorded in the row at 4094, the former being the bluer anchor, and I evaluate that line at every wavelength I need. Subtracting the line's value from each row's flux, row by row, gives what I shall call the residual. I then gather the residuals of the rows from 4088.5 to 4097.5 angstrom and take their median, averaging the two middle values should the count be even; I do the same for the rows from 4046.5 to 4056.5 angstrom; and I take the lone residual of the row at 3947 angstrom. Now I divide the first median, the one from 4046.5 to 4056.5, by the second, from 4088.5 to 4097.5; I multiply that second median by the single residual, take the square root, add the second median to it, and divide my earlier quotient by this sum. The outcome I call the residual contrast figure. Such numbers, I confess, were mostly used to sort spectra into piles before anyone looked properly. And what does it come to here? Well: 2.2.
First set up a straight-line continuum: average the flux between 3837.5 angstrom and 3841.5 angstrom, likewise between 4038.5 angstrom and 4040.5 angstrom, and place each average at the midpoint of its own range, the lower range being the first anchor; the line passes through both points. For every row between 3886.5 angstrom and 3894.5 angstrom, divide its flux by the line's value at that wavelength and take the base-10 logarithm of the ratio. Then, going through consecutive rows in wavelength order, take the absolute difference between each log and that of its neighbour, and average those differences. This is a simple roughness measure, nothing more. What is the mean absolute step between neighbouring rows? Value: 0.0233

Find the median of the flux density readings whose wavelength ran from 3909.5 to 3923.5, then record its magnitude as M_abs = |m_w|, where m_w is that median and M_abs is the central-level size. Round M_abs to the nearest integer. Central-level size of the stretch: 174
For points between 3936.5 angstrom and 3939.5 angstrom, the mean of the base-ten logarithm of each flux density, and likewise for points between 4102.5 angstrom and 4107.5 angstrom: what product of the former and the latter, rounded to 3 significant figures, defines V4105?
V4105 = 4.76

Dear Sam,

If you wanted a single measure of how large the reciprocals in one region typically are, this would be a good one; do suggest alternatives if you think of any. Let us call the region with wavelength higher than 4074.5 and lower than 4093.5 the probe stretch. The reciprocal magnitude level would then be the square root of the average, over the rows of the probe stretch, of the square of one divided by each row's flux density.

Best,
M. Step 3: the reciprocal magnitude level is 0.0065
